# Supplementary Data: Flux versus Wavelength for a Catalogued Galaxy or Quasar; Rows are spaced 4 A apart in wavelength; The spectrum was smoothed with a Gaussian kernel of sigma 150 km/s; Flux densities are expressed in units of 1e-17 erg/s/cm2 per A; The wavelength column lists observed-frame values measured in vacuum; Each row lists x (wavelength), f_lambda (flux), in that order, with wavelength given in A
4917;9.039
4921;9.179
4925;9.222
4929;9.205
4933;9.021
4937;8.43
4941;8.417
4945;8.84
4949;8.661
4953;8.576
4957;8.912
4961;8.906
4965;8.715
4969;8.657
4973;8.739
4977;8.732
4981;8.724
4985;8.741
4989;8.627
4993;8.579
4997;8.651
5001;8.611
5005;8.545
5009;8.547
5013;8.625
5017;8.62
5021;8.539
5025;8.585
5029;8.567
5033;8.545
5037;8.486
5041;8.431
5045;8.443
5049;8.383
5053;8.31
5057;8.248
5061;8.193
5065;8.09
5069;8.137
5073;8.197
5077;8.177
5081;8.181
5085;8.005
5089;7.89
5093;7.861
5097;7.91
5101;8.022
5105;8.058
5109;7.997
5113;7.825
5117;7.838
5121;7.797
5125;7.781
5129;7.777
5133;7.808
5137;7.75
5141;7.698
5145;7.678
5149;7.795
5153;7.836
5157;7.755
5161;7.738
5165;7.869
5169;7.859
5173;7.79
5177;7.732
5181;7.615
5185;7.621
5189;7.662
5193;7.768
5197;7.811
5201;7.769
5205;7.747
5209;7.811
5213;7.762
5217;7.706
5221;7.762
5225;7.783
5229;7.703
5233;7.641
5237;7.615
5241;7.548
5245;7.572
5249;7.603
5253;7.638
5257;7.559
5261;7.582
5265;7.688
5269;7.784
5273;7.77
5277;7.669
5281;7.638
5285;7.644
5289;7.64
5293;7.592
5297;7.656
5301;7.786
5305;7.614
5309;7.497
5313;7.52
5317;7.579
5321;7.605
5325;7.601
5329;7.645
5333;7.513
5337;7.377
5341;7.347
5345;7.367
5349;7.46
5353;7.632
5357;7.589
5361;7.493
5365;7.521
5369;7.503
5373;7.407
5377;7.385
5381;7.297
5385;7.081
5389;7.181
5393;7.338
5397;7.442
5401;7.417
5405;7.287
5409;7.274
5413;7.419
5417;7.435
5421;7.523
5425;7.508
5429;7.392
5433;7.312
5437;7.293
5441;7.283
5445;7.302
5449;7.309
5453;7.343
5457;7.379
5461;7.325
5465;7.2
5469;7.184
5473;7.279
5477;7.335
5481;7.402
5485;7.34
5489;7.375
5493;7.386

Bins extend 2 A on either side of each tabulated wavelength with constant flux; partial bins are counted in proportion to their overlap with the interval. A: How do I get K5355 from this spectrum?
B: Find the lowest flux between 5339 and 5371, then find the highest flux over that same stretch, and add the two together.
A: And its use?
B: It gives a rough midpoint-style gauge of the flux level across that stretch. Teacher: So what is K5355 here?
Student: 15.0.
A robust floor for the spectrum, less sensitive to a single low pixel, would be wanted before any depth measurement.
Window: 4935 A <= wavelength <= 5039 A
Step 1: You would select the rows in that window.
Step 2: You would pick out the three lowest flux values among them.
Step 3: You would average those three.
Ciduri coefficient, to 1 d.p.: 8.4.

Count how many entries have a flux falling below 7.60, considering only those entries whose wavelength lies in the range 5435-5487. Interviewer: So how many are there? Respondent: 13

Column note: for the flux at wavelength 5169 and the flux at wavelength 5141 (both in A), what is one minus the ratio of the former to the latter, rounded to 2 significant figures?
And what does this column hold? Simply -0.021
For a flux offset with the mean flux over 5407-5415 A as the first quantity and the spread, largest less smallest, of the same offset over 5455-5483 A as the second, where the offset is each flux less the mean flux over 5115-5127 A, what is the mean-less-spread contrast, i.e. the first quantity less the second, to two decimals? -0.68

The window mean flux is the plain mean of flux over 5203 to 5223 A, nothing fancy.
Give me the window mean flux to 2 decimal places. 7.76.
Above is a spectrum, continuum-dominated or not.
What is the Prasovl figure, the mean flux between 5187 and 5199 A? 7.7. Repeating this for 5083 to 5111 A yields 8.0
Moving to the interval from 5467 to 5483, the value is 7.3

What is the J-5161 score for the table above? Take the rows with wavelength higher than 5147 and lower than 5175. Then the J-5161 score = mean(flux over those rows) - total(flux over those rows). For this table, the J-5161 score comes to -46.8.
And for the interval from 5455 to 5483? -43.8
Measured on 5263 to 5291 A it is -46.1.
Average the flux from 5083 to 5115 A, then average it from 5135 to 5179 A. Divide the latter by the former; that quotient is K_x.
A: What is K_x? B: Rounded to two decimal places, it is 0.98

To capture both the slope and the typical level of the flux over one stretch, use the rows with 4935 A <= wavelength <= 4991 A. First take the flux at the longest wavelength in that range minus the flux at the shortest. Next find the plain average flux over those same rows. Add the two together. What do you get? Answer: 8.9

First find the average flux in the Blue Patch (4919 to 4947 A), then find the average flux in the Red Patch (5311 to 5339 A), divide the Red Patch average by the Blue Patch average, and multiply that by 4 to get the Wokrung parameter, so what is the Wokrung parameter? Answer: 3.39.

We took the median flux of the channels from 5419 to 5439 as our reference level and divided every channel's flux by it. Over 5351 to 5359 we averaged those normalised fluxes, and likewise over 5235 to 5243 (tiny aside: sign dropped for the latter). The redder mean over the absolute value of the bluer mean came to 1.00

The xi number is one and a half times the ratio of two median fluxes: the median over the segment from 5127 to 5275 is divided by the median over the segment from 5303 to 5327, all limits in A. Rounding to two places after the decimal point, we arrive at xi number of 1.53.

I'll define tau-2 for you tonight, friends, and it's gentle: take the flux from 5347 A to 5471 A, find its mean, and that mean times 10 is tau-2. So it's 74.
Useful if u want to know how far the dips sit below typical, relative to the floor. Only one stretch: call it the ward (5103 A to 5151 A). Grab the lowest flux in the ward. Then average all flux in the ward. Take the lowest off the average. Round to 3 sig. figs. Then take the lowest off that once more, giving -7.54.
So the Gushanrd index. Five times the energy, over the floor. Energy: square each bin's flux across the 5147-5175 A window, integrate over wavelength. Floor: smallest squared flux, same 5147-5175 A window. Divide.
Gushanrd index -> 142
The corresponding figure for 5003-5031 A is 141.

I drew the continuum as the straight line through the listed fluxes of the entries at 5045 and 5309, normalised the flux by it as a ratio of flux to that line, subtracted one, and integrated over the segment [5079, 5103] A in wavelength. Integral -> -0.87 A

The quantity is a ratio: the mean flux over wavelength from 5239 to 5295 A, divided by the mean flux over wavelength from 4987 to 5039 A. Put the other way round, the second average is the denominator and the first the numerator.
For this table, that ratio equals 0.890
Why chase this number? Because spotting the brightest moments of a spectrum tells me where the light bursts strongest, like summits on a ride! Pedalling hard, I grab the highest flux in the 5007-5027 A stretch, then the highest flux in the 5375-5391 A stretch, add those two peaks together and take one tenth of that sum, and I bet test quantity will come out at 1.601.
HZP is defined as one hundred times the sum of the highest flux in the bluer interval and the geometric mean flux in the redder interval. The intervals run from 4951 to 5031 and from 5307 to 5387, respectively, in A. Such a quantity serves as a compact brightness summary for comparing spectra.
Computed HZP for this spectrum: 1638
